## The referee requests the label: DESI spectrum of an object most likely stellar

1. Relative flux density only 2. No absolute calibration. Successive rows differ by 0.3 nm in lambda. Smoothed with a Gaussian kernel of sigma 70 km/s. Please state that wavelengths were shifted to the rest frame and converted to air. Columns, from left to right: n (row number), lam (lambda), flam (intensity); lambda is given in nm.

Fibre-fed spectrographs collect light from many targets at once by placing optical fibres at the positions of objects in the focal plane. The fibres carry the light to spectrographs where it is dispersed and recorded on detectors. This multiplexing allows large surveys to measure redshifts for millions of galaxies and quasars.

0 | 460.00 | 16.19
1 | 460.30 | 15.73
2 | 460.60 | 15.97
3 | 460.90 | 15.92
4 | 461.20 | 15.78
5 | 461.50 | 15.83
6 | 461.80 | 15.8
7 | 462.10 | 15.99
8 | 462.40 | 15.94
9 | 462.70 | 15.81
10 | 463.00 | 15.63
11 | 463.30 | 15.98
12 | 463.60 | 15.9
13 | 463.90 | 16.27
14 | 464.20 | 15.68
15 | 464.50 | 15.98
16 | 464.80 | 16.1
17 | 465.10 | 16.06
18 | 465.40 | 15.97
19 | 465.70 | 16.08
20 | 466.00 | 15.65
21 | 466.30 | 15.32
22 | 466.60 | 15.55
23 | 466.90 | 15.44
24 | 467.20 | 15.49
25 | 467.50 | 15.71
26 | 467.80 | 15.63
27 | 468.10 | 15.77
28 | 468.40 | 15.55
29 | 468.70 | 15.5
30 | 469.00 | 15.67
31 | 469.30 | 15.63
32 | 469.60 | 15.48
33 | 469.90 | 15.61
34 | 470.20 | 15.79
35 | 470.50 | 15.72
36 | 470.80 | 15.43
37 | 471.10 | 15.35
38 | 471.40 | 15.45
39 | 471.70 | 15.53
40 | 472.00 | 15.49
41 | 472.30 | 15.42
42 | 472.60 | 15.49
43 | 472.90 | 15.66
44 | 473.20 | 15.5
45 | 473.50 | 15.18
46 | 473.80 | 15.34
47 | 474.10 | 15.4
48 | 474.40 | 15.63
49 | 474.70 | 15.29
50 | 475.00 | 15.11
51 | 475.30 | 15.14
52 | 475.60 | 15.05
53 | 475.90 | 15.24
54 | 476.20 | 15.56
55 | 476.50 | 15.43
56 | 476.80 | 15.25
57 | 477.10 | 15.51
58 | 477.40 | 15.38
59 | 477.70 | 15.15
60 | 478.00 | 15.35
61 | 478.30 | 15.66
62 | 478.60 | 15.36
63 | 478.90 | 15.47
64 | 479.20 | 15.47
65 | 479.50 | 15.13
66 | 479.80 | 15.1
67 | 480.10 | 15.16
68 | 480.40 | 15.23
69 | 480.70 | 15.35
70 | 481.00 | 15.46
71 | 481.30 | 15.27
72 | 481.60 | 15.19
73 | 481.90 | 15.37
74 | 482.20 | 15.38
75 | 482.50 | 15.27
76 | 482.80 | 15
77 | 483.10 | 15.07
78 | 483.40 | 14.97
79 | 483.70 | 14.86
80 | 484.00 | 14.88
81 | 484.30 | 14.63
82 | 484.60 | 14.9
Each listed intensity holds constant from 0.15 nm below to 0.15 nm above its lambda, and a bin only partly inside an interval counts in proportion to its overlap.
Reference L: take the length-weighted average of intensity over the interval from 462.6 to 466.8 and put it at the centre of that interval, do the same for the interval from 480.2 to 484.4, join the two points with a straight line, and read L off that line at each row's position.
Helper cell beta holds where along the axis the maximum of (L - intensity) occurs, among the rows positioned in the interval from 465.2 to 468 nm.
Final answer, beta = 466.30 nm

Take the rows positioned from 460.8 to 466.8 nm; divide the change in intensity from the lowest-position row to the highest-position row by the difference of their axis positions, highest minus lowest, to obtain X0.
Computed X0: -0.065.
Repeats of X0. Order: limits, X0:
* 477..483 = -0.089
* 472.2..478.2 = -0.012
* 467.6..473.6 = -0.079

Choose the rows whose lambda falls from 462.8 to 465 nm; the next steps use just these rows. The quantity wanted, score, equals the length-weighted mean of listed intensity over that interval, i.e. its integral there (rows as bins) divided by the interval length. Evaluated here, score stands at 15.93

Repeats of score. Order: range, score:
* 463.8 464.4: 15.95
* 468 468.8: 15.60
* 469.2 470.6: 15.64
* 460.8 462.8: 15.87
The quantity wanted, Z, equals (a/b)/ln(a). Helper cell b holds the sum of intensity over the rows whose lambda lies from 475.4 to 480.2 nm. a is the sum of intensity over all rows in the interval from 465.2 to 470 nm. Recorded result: 0.185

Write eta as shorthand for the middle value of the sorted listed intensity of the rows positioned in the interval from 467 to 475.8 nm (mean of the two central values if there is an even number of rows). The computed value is 15.5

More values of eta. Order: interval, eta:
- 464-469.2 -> 15.7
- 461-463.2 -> 15.8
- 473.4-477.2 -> 15.3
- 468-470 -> 15.6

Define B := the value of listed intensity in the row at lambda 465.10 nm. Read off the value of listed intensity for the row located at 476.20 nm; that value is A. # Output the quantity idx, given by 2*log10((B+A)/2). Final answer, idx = 2.398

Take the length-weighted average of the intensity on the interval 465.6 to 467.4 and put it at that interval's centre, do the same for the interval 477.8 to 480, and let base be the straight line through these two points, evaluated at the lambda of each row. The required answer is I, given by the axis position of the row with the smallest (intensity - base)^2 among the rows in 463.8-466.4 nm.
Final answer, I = 464.20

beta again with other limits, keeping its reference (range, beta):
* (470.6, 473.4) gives 471.10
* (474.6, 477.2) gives 475.60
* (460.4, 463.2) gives 463.00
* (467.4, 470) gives 468.70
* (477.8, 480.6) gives 479.80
